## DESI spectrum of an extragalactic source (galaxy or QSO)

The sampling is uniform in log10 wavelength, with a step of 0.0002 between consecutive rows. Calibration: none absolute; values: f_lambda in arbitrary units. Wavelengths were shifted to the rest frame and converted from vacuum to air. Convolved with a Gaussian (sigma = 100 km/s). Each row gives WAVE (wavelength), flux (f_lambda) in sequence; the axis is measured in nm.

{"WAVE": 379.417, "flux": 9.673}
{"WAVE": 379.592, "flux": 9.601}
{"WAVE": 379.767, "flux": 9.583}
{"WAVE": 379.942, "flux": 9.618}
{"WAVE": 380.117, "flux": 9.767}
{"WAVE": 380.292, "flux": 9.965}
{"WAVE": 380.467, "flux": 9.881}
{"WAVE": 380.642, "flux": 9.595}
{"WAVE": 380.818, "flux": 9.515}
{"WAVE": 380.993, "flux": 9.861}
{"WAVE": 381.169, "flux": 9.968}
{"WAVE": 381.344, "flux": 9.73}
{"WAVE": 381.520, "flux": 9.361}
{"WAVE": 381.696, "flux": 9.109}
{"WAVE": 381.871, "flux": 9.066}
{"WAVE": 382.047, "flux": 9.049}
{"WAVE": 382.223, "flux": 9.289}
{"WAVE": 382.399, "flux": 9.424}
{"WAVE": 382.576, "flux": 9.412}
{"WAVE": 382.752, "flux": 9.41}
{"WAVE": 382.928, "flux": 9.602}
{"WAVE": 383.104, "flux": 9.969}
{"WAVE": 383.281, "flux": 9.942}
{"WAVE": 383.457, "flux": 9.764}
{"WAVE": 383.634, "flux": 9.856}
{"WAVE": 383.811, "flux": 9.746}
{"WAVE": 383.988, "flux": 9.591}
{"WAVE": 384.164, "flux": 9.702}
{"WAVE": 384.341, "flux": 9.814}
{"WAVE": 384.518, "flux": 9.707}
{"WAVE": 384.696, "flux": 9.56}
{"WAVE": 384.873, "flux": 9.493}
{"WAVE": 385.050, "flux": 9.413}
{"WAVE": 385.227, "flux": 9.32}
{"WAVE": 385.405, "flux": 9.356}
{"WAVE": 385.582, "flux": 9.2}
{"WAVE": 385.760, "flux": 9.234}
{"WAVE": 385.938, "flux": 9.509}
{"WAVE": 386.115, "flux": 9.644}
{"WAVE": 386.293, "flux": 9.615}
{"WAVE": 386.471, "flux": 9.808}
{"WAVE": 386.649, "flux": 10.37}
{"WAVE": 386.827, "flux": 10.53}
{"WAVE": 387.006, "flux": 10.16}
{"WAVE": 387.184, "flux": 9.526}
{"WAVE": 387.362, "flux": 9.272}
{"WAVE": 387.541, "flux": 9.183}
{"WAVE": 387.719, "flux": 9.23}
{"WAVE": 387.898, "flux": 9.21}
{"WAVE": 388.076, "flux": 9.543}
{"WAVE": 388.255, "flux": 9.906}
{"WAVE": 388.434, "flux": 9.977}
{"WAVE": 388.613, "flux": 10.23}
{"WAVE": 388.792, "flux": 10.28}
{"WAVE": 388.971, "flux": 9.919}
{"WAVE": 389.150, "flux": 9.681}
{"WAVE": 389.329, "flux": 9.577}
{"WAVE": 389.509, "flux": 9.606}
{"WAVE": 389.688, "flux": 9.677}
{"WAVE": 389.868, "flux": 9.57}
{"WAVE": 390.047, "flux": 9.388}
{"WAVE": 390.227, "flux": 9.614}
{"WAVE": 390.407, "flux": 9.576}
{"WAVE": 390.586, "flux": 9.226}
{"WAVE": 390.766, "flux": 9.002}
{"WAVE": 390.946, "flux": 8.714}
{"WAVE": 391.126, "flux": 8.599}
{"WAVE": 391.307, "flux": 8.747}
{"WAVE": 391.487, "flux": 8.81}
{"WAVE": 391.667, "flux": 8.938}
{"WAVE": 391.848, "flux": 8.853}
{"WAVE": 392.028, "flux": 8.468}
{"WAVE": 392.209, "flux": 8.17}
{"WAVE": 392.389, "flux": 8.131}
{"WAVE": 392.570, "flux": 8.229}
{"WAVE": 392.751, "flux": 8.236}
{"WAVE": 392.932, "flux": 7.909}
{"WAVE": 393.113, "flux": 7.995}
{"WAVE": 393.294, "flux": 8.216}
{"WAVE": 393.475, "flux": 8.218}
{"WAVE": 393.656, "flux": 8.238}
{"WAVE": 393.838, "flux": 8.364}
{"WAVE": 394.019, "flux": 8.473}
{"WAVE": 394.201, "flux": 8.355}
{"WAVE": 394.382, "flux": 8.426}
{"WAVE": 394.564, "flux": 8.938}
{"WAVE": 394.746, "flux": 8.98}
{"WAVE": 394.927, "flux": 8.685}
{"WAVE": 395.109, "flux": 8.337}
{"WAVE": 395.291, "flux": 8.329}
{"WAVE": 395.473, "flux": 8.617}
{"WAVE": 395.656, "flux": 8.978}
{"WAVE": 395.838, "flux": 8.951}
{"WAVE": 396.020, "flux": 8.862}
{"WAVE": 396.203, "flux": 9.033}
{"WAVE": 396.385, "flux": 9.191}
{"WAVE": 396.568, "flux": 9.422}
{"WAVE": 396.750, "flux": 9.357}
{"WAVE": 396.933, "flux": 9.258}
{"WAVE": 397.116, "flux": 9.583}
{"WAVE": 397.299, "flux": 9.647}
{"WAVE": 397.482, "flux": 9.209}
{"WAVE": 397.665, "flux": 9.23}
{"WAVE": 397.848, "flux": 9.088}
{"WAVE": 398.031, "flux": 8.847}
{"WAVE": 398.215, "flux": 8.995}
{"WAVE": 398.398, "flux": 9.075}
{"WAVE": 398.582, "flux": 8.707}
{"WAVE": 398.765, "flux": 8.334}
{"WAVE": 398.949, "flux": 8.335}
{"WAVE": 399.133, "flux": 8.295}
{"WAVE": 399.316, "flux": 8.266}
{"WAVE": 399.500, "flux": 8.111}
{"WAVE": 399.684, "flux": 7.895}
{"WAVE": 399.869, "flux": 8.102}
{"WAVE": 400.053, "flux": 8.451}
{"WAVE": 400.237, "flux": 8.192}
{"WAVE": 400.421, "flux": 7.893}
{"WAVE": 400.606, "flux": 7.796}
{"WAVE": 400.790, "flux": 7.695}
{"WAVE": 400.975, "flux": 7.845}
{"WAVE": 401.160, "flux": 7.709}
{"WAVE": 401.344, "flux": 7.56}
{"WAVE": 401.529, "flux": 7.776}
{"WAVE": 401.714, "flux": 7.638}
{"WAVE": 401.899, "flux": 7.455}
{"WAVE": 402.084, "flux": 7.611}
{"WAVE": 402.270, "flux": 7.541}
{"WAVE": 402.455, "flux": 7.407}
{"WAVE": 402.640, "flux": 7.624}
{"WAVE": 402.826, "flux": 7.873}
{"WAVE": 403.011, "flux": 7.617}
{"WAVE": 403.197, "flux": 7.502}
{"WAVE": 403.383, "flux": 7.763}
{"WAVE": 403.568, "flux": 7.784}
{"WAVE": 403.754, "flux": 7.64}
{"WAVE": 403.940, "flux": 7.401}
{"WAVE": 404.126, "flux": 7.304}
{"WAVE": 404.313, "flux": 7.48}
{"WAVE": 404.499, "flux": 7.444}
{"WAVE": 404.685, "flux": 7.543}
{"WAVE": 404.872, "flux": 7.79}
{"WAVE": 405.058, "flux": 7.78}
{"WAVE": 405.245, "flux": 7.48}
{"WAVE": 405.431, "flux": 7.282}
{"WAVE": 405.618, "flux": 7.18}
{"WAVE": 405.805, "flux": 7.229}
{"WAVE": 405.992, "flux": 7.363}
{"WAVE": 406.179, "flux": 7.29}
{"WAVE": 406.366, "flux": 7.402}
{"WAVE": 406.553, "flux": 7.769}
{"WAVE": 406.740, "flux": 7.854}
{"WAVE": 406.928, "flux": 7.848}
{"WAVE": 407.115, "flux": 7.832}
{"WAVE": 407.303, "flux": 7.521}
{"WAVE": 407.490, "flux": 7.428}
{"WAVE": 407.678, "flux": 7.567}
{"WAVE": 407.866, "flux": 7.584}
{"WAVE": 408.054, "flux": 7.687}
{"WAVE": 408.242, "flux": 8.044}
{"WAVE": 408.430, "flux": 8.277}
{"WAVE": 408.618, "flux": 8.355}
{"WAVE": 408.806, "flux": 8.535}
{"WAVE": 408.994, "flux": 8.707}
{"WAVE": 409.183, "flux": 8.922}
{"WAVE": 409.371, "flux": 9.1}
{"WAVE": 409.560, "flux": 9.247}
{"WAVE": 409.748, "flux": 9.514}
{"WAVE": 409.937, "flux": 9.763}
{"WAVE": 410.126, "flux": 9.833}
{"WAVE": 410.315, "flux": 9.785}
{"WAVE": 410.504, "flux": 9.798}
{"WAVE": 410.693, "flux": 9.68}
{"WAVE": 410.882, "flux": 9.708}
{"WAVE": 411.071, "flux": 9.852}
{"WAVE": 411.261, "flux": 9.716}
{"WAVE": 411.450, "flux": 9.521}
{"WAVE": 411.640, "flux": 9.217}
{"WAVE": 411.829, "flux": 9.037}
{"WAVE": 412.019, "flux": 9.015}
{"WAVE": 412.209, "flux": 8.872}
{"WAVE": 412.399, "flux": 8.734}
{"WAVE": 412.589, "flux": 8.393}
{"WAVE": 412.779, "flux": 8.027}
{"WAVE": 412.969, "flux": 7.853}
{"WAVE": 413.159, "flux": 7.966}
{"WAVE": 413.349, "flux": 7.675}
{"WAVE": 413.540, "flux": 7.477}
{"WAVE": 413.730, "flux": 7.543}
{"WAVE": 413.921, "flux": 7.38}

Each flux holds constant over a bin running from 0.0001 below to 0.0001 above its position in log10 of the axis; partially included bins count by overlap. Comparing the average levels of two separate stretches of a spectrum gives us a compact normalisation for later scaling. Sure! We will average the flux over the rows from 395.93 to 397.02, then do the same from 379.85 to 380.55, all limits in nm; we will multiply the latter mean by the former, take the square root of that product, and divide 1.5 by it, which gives 0.158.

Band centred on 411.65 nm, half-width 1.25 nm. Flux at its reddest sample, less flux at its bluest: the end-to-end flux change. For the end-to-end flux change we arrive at -1.8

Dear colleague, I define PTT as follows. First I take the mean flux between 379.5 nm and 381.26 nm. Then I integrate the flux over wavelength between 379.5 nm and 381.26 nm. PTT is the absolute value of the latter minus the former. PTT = 7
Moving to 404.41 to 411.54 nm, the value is 51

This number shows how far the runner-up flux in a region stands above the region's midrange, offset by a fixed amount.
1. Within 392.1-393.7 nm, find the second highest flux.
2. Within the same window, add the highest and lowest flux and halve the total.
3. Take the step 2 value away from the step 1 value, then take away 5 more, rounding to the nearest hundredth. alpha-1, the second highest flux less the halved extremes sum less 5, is -4.84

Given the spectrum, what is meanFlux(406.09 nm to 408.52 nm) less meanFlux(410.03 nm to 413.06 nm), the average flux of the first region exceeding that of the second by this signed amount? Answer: -1.5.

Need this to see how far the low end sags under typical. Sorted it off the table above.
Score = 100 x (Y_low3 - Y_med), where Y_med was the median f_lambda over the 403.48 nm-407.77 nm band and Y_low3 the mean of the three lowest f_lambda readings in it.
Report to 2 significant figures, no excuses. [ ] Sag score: -25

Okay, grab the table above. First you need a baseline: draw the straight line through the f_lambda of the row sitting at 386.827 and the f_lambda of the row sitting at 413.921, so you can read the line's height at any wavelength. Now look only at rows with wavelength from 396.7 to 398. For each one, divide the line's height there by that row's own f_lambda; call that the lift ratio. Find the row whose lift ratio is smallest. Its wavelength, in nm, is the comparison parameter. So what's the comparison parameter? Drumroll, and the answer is 397.299 nm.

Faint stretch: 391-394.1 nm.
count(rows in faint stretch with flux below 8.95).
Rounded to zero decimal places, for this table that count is 17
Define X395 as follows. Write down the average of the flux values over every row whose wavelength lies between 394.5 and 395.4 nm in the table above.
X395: 8.65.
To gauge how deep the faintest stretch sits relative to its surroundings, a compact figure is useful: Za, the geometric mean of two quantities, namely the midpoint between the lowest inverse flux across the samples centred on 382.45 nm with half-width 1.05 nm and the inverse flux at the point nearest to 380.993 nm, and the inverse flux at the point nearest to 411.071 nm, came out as 0.101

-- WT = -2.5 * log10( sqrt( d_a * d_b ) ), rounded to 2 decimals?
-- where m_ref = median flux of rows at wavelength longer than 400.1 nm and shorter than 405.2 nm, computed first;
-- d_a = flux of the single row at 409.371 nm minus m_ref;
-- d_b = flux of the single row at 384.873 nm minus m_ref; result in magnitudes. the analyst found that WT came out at -0.54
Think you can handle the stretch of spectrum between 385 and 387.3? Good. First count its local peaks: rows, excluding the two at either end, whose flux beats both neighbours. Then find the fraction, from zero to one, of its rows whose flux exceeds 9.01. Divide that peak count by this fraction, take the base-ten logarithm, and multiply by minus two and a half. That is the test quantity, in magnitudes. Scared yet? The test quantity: -1.19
